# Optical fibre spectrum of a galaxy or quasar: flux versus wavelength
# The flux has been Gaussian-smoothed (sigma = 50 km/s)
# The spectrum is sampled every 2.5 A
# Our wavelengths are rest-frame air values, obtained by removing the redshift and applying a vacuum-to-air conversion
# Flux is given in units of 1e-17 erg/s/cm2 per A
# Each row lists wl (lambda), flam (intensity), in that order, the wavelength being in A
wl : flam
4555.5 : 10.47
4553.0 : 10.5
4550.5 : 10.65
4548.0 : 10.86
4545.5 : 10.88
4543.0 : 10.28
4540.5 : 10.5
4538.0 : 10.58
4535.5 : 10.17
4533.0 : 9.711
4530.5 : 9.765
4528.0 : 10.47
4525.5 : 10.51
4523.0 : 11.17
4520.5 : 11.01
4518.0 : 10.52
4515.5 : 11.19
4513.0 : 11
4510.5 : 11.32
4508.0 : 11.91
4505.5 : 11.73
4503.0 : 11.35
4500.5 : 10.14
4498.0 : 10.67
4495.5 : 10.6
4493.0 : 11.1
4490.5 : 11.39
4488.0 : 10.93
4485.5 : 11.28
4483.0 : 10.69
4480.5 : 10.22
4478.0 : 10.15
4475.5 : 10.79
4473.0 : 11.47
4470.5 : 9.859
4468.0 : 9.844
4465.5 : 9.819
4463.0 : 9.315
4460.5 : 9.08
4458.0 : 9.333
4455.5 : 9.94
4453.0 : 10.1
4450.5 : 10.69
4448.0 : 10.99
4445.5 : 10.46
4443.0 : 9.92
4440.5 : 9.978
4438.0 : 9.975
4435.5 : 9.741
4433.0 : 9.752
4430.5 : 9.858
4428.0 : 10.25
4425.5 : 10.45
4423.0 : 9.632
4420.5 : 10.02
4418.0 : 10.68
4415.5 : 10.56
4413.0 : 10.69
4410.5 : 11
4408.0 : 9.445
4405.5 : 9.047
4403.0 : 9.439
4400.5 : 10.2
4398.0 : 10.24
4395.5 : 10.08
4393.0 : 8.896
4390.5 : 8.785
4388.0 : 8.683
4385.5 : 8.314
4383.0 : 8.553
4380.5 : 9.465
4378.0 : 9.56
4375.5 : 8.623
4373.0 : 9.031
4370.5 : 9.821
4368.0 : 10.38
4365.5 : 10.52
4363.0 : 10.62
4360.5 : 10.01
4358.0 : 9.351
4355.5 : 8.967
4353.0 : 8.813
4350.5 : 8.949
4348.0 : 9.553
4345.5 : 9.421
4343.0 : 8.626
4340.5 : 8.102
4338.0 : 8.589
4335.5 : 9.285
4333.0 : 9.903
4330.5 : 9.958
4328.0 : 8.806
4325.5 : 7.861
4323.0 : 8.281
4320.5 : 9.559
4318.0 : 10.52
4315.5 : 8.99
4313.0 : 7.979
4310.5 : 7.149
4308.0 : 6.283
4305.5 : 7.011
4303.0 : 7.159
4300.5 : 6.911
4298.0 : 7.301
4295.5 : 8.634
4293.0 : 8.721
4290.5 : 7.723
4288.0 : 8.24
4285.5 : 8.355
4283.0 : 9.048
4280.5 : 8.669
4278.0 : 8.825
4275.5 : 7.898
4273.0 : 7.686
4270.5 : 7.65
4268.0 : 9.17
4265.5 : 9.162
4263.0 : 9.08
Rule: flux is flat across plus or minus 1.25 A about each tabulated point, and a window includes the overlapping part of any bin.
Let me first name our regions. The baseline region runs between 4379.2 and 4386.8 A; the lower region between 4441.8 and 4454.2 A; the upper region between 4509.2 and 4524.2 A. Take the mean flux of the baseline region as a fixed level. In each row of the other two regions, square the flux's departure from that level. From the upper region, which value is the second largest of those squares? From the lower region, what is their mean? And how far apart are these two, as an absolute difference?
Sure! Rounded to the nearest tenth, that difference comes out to 2.9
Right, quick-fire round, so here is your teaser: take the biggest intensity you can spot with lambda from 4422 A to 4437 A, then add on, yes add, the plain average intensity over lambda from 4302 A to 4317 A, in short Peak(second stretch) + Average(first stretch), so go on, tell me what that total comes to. 17.9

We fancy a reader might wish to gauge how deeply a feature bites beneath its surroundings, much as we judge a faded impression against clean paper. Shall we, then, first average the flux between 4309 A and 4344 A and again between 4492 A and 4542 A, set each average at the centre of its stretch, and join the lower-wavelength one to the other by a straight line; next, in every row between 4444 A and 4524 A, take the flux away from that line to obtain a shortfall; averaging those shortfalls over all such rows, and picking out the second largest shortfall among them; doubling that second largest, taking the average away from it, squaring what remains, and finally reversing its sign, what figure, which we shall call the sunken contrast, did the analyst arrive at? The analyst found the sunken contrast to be -4.0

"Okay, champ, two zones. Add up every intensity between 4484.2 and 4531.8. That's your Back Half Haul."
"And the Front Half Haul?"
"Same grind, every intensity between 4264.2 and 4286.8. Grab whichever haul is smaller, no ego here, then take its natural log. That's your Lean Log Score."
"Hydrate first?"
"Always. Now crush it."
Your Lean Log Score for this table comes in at 4.34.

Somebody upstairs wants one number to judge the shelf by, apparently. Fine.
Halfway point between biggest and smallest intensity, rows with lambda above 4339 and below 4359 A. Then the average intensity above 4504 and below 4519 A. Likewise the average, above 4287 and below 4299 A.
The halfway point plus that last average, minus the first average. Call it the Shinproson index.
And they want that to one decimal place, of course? 5.7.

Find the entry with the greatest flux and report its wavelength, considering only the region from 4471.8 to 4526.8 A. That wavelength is 4508.0 A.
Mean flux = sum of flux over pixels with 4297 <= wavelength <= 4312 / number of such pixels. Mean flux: 7.0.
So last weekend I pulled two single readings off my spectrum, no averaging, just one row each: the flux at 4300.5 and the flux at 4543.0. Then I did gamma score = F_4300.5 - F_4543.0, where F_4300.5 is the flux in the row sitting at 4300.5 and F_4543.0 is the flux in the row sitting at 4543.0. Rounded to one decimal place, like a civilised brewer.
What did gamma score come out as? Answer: -3.4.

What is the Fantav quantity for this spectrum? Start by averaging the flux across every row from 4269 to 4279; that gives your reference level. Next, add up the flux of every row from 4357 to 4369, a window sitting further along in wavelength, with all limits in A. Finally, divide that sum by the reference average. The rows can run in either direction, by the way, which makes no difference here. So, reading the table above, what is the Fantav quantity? 6.3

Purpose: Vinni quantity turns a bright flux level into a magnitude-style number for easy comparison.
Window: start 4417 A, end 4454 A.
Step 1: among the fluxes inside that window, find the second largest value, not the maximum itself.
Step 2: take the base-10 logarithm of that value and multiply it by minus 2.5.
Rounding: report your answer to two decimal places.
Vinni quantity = -2.57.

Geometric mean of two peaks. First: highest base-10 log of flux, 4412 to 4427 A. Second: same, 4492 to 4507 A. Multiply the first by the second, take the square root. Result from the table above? 1.05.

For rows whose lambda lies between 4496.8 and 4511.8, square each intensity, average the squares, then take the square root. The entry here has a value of 11.2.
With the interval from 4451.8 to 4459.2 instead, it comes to 9.8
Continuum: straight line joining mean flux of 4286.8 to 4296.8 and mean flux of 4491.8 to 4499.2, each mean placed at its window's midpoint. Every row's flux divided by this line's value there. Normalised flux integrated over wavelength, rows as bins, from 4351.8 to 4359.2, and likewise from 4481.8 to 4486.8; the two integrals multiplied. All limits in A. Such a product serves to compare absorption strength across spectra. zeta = 38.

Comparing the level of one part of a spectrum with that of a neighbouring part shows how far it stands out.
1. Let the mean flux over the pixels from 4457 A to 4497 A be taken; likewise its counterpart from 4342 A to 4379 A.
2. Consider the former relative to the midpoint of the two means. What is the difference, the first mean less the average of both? 0.44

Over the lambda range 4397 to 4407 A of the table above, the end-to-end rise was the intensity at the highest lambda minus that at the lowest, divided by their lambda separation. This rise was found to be -0.16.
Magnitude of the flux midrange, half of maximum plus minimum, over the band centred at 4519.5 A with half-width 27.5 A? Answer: -2.58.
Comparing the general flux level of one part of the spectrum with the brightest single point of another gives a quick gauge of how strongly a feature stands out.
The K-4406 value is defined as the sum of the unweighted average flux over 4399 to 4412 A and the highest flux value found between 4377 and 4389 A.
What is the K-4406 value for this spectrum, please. 19.4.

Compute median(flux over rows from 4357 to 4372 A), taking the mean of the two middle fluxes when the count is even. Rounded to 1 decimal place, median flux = 10.2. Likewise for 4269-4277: 7.7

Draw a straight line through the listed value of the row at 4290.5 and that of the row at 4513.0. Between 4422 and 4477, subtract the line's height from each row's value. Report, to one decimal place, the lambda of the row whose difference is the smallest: 4460.5 A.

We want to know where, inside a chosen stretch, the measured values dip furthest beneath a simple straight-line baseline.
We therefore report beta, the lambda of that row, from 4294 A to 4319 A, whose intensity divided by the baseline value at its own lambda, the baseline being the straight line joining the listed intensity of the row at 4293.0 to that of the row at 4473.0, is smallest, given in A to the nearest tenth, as 4308.0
